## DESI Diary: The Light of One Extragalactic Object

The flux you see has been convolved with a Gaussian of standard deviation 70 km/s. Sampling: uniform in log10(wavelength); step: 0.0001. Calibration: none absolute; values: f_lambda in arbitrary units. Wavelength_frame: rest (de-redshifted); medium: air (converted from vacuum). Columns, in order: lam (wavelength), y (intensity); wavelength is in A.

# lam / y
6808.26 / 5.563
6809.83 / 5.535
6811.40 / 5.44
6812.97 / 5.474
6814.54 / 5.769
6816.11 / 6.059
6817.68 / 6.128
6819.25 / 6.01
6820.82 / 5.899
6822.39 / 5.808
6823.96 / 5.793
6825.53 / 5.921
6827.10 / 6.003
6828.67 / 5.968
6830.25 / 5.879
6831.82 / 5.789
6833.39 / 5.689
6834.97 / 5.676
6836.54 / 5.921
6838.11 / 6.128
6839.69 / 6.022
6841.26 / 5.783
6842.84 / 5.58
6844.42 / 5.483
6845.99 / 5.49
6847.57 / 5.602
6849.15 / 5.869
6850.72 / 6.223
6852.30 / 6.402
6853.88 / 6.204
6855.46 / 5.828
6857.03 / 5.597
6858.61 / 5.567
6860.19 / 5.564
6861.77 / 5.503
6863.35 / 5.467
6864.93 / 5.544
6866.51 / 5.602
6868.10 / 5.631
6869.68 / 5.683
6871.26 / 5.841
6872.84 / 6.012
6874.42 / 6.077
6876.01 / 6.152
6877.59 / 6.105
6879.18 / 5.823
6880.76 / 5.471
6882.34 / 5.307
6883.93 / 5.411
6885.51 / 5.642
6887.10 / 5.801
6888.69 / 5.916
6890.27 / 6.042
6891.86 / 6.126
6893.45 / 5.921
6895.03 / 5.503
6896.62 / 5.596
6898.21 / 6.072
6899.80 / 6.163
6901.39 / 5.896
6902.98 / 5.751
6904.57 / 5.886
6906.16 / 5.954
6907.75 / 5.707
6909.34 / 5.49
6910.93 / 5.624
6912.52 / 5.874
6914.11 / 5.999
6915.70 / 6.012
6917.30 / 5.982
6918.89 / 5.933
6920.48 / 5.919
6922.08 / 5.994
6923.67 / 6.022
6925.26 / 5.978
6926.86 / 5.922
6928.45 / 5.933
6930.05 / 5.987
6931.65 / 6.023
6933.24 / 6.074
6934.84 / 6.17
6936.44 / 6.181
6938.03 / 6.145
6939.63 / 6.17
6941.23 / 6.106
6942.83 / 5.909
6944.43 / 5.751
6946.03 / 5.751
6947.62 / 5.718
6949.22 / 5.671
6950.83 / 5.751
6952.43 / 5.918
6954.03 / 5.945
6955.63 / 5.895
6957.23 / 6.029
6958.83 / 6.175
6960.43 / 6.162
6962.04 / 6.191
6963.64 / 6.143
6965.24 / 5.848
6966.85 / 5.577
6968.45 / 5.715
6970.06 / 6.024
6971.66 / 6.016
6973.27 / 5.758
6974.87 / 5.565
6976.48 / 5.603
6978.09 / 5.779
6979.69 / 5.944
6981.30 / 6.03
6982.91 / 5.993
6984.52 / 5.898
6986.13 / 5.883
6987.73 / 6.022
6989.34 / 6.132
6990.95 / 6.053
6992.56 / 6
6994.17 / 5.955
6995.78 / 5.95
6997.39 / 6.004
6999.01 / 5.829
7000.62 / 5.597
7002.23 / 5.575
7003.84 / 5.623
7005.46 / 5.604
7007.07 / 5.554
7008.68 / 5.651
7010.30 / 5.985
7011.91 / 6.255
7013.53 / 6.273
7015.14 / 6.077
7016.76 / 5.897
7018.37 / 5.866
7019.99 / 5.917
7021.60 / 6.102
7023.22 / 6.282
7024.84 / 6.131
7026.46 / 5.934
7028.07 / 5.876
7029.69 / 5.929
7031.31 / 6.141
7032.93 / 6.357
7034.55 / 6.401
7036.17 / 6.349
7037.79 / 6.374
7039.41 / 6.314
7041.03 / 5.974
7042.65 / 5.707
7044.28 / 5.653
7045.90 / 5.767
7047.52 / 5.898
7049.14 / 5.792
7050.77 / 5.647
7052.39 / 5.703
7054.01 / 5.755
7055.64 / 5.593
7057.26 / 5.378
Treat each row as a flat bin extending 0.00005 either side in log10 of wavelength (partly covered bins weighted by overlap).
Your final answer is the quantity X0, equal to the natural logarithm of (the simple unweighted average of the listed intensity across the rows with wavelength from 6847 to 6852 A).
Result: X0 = 1.77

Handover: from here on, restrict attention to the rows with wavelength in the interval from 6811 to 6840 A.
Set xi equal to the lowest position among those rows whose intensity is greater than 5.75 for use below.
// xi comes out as 6814.54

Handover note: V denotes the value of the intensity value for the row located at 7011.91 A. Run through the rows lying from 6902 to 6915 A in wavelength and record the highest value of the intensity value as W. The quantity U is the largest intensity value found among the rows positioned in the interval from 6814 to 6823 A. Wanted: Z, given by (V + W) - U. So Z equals 6.13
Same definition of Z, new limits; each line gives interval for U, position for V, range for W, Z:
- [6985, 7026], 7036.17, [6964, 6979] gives 6.09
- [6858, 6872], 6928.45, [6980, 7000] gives 6.22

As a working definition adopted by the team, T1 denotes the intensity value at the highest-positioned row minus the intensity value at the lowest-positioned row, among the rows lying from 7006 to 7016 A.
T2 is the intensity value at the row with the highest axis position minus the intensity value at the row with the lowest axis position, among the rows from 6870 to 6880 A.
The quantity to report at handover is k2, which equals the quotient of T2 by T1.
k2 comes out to 0.0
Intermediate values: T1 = 0.5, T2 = 0.0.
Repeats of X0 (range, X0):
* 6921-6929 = 1.79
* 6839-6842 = 1.78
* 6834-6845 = 1.76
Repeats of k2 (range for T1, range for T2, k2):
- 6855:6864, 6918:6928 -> 0.0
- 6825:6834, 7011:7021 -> 1.5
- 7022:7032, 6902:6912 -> 0.9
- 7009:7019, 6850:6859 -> 5.5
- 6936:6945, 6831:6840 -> -0.5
